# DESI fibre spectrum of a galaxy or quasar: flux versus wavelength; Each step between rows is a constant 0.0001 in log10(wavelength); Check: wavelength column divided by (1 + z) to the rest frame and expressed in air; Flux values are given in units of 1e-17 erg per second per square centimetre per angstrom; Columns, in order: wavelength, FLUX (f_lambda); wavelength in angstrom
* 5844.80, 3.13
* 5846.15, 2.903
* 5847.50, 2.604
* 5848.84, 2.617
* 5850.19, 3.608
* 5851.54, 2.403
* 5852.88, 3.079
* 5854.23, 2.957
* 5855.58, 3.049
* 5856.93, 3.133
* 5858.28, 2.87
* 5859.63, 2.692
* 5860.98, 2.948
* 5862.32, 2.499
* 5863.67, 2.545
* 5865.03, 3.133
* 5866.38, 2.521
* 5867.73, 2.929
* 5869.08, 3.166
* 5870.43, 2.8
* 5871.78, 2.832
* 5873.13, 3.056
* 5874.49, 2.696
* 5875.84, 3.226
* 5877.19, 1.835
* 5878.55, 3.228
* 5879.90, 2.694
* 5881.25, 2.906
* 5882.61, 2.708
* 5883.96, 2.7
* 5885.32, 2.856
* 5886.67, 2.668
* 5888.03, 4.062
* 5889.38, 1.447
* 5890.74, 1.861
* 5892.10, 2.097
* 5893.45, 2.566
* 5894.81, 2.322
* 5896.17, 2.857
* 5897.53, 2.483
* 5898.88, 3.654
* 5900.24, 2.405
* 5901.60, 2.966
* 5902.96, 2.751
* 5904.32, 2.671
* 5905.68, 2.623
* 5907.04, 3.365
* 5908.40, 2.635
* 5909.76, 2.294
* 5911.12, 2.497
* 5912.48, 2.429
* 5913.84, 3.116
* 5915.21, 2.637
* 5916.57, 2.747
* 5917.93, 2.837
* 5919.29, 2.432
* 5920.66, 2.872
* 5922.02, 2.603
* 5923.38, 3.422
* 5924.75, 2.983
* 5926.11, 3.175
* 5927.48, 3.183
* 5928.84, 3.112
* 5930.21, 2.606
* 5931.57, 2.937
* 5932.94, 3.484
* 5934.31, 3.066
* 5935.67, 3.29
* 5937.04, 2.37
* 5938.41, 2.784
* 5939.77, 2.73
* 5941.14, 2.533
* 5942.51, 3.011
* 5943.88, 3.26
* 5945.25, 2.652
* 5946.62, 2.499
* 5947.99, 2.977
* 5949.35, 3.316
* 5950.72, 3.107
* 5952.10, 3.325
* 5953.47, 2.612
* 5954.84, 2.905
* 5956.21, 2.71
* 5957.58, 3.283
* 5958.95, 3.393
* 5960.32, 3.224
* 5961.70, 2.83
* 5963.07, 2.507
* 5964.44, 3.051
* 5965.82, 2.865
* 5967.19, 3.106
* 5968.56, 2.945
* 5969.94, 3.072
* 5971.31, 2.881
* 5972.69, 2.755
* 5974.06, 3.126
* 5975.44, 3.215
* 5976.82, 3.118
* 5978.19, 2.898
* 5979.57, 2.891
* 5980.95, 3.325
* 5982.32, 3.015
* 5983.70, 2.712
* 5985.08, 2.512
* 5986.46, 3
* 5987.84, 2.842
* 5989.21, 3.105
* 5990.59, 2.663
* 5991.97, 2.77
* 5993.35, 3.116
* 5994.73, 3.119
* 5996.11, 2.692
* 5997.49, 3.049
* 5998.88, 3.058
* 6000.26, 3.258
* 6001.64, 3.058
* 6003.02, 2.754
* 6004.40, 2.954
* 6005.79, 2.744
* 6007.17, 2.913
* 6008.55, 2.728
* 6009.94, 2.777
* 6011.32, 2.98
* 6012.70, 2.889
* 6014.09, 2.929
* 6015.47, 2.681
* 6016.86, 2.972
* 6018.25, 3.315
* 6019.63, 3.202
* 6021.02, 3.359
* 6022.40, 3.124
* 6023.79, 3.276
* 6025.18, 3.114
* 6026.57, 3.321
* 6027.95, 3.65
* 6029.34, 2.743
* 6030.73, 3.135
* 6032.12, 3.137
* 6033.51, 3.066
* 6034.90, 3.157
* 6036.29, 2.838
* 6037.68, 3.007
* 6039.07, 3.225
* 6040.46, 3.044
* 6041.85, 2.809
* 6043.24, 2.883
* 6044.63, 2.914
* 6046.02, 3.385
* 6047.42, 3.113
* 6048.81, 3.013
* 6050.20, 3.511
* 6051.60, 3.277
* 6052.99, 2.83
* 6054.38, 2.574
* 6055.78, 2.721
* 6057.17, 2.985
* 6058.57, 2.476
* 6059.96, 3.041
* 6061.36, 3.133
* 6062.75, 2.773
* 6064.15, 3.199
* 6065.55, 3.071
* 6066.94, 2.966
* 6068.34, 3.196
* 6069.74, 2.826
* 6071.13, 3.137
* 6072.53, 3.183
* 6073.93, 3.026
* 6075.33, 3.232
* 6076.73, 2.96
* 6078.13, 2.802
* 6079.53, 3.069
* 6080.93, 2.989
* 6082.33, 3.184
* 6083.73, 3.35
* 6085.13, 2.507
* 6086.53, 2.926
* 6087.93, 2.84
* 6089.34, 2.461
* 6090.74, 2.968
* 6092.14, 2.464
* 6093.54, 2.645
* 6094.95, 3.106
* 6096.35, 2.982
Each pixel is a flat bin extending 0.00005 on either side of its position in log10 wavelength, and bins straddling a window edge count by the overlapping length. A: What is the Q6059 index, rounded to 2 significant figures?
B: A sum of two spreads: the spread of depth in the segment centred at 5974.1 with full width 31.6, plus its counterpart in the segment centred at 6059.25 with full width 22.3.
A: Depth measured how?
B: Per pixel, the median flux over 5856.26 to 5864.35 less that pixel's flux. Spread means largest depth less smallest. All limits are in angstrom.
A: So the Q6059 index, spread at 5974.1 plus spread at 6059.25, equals 1.9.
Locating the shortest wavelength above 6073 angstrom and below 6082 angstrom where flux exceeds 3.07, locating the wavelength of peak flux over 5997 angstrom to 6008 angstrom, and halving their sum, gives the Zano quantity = 6037.8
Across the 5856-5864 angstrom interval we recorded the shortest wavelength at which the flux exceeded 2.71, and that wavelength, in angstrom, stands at 5856.93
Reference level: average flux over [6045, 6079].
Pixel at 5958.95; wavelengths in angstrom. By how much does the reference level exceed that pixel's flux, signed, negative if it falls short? -0.4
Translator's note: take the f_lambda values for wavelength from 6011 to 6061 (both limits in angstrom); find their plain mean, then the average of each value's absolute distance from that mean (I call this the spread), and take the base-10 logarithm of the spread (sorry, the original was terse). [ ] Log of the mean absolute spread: -0.70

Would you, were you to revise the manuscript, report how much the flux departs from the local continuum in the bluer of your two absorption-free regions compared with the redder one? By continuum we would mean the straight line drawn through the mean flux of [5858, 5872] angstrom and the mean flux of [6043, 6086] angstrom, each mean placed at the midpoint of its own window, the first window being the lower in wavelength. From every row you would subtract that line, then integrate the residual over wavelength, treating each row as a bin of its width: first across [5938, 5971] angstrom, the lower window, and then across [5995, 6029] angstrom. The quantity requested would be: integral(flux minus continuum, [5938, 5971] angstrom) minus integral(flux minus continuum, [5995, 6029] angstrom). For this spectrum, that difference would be -1.0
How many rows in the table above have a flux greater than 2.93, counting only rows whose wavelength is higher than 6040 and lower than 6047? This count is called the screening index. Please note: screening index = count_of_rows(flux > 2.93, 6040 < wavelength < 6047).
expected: 2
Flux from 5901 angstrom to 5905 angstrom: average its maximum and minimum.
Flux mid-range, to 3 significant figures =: 2.82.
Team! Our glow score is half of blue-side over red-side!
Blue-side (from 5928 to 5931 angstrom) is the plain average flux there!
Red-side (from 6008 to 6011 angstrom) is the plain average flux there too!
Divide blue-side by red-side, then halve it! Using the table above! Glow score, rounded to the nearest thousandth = 0.519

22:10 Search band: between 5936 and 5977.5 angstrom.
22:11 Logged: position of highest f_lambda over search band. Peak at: 5958.95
